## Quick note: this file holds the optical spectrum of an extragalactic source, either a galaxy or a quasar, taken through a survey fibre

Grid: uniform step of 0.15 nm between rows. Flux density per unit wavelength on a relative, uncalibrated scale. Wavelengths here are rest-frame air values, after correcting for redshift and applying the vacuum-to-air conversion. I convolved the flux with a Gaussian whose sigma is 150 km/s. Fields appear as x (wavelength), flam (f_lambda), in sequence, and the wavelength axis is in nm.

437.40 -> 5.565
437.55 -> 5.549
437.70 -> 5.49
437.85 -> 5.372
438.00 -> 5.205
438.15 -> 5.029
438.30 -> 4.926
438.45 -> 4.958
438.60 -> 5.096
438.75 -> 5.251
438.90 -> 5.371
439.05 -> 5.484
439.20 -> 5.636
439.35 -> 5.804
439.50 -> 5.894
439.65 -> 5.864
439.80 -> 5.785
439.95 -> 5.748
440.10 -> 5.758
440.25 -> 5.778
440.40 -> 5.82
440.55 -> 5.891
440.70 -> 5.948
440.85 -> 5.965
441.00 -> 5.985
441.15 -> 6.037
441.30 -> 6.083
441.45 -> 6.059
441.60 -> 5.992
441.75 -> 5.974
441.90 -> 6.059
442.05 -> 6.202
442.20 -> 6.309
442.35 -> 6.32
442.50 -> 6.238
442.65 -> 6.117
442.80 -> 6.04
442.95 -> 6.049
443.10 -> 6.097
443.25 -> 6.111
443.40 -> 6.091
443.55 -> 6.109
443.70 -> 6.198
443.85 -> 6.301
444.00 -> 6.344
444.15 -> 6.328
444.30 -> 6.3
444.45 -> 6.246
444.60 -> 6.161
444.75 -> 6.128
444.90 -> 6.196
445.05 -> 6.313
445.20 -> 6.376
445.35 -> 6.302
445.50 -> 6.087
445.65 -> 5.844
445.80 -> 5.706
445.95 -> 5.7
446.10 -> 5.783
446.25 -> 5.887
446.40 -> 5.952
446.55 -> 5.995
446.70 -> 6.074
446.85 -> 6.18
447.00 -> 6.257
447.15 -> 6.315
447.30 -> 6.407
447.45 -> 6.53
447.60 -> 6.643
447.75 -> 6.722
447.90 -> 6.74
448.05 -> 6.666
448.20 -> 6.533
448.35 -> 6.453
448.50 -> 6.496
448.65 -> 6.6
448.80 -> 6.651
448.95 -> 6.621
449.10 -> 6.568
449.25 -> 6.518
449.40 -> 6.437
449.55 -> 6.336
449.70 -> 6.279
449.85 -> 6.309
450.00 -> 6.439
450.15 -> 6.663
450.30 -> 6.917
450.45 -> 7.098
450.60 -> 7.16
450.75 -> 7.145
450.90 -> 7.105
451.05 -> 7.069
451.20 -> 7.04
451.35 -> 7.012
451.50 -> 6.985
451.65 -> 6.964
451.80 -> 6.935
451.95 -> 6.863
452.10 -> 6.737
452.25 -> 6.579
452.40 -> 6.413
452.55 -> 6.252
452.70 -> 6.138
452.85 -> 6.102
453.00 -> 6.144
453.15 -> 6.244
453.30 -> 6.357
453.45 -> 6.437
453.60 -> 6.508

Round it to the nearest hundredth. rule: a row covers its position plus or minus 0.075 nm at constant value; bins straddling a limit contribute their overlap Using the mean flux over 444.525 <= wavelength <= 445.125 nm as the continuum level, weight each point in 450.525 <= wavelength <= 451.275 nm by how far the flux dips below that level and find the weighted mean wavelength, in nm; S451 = 450.89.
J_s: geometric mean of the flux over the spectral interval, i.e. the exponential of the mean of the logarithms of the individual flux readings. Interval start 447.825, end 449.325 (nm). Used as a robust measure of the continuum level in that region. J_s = 6.6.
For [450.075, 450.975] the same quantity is 7.0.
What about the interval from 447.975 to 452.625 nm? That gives 6.7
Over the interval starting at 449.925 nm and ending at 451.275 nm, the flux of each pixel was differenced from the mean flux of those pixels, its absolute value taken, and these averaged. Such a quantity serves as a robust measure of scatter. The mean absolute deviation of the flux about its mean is 0.19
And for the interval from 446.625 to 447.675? 0.16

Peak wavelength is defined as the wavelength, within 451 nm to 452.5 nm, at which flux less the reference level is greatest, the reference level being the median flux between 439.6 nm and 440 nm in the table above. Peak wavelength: 451.05 nm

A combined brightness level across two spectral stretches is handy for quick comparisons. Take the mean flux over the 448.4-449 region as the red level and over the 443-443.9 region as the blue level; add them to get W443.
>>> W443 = 12.7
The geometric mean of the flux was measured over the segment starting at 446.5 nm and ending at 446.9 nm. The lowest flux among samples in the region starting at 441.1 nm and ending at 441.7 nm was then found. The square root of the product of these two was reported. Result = 6.04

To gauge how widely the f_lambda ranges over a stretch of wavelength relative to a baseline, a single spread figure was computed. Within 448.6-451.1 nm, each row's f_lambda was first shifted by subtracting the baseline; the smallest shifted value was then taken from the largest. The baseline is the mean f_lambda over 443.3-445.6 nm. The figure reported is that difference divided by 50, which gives 0.018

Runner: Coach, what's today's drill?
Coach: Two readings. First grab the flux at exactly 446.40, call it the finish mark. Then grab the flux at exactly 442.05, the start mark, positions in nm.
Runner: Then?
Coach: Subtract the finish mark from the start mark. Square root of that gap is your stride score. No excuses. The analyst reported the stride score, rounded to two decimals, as 0.50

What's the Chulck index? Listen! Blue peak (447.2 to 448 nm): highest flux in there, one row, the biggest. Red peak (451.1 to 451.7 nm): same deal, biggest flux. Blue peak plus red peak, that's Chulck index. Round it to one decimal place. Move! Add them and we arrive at 13.8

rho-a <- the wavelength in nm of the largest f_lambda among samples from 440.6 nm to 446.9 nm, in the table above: 445.20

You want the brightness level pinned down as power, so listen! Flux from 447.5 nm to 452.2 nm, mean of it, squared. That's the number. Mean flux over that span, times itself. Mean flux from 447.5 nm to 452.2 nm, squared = 45.3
